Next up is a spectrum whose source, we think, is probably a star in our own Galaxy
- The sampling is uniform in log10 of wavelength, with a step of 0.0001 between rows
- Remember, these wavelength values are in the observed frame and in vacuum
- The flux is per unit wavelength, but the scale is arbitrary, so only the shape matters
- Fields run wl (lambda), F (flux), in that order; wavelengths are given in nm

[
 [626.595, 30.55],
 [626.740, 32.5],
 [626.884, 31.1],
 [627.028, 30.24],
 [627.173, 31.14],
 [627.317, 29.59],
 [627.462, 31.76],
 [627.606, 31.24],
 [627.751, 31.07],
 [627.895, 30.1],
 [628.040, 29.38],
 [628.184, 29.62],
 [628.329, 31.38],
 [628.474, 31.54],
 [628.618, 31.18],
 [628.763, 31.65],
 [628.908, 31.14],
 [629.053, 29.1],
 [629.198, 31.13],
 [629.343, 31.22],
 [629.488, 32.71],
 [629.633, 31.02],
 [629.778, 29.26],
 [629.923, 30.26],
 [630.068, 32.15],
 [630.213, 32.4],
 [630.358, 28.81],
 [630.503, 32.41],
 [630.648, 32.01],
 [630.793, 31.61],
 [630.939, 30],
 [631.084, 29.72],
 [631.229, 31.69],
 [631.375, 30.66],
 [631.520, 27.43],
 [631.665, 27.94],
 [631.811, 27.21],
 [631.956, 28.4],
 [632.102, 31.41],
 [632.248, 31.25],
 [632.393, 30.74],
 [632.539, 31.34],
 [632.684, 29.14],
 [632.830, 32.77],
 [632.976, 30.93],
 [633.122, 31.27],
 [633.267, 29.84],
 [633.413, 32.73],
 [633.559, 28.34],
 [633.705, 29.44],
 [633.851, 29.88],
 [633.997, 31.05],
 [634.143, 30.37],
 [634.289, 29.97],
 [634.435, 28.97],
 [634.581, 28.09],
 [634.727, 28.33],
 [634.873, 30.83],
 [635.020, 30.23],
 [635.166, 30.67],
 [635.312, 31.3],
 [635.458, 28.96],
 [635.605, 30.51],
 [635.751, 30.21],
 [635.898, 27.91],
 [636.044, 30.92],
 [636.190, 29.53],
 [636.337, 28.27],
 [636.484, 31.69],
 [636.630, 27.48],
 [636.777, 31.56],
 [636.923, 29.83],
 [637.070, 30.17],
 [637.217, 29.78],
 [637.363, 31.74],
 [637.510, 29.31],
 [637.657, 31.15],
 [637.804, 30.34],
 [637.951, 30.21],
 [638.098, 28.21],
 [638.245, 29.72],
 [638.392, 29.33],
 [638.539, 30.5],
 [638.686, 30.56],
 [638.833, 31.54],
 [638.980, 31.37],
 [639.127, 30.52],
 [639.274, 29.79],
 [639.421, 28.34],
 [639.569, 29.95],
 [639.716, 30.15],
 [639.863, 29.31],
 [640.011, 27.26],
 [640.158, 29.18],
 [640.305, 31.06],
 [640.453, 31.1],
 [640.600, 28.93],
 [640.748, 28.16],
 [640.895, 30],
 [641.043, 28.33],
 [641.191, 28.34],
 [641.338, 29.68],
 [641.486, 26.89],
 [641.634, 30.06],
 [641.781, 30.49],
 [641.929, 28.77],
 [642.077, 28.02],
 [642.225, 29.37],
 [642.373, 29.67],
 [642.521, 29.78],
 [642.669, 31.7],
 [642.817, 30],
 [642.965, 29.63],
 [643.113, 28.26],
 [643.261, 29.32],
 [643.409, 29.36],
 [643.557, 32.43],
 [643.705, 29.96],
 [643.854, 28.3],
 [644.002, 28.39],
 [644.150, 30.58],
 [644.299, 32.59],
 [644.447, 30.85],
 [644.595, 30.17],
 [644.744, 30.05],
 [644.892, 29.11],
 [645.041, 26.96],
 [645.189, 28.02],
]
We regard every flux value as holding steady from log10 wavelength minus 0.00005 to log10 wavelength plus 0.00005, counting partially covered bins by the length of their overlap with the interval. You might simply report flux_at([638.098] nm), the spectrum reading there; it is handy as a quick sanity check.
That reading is 28.21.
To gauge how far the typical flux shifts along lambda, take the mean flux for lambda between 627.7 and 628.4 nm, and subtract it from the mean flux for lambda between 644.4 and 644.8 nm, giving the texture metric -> 0.0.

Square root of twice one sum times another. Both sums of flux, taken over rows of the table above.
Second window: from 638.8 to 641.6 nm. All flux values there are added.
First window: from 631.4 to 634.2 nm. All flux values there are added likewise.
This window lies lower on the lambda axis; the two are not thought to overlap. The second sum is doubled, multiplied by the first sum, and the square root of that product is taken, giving 800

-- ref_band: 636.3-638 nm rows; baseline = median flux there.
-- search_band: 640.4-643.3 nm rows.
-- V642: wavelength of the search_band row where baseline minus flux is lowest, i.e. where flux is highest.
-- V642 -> 642.669 nm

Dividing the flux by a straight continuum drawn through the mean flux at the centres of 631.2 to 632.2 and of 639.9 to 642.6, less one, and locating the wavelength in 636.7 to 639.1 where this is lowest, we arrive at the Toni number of 638.098 nm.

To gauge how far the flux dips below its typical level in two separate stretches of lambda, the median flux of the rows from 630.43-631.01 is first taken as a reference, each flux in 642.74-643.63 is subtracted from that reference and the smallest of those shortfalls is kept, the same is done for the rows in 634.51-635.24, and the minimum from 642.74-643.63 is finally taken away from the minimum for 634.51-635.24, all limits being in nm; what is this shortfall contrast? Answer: 1.6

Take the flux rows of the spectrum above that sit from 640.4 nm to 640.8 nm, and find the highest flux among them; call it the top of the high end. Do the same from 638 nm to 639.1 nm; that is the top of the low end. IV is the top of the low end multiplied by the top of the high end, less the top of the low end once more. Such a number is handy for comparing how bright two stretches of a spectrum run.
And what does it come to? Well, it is 949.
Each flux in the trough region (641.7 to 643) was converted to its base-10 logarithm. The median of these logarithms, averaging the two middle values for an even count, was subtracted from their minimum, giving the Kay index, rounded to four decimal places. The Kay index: -0.0248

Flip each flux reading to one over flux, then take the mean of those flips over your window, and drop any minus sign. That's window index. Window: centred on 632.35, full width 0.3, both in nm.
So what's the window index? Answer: 0.0323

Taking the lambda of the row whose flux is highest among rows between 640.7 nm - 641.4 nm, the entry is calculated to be 640.895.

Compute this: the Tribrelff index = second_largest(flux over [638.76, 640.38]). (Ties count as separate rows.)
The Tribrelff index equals 31.37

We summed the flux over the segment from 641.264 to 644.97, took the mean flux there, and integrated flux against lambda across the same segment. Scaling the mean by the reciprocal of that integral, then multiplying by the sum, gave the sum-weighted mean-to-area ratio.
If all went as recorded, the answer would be 201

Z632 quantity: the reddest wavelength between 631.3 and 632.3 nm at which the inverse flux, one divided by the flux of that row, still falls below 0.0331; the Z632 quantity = 632.248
